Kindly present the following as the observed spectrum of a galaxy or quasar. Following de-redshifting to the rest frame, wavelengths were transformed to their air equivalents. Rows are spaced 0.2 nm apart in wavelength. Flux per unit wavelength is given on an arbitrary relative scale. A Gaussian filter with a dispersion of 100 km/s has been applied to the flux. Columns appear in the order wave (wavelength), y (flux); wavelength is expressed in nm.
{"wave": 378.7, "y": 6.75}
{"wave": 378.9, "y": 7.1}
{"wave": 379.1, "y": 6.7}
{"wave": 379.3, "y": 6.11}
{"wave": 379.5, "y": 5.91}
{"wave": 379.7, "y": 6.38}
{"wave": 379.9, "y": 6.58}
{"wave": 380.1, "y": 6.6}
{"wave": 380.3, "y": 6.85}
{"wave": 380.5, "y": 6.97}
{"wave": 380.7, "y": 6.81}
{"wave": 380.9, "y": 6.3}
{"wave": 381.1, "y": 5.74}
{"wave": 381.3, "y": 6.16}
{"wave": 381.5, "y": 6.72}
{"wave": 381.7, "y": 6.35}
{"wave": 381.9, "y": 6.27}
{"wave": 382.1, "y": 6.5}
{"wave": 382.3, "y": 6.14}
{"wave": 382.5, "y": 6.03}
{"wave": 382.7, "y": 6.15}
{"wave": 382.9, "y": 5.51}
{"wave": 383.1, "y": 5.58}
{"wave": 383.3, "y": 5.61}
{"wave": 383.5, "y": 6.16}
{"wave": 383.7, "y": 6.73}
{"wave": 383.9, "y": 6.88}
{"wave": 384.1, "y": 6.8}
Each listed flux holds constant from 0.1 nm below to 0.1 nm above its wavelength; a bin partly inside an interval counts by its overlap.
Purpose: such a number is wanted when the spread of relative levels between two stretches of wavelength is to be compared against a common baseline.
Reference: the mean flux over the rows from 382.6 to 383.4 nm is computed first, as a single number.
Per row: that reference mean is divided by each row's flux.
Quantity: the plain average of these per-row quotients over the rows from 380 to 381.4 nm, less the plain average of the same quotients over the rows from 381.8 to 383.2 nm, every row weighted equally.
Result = -0.0671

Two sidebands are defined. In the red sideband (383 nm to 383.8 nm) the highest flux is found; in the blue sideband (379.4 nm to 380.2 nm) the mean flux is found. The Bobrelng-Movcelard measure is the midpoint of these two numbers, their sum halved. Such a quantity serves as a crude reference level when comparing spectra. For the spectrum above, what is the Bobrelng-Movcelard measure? 6.55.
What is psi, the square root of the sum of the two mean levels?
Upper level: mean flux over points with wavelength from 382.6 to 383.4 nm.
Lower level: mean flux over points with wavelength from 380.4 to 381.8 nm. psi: 3.49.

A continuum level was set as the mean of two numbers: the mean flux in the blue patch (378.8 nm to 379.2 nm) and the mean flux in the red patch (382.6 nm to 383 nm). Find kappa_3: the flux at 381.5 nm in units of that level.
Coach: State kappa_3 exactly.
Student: 1.06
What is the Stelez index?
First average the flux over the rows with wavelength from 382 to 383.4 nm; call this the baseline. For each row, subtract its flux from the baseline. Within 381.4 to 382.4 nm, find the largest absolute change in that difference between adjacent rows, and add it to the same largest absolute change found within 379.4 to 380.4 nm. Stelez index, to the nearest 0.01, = 0.84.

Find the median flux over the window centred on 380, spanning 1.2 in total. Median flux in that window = 6.59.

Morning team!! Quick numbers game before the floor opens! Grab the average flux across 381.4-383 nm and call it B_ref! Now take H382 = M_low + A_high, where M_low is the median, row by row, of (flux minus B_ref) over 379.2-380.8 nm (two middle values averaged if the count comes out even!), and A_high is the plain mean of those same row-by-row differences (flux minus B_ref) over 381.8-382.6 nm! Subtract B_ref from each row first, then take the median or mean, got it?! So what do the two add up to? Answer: 0.41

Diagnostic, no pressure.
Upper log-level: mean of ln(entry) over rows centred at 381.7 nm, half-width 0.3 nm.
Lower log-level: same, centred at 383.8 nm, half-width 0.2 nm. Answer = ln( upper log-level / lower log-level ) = -0.029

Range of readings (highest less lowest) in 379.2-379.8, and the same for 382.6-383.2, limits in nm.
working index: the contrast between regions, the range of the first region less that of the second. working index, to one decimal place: -0.2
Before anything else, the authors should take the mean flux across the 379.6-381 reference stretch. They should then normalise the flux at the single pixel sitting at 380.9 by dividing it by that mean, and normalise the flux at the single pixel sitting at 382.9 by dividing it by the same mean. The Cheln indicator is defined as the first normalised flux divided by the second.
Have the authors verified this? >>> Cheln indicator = 1.14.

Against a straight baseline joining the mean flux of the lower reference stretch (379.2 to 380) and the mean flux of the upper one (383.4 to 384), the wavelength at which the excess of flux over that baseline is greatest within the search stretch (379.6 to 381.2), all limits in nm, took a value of 380.5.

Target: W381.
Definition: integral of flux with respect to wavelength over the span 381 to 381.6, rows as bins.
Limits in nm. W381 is 3.72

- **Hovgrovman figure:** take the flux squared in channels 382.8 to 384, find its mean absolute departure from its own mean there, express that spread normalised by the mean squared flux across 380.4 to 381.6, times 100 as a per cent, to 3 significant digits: 15.0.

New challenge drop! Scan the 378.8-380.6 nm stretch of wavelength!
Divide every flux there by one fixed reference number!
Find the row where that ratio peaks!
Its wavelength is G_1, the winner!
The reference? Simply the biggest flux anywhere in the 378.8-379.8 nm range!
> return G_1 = 378.9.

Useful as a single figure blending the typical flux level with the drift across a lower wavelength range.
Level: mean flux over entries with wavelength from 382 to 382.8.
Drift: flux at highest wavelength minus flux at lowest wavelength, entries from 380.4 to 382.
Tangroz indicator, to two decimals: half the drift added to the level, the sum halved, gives 2.93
